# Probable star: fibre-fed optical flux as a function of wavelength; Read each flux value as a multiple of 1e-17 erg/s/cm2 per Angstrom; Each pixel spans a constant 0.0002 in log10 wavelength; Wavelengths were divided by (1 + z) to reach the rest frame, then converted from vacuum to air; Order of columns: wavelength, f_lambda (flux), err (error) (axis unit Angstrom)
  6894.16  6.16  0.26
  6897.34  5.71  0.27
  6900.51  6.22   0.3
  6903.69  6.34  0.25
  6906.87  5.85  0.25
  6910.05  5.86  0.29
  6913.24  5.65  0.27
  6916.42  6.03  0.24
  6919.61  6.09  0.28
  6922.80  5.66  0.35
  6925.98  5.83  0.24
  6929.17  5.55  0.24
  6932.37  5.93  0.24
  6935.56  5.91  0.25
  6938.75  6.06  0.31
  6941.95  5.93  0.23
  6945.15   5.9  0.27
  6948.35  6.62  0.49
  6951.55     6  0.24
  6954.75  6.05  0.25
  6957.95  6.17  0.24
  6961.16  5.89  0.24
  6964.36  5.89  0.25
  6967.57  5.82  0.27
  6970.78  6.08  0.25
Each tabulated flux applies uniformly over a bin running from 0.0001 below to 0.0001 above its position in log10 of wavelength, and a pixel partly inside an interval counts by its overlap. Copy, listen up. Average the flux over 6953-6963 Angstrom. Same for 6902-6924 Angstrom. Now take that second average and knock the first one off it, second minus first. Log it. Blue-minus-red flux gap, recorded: -0.11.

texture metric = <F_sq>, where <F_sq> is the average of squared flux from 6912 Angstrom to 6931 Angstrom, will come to 33.7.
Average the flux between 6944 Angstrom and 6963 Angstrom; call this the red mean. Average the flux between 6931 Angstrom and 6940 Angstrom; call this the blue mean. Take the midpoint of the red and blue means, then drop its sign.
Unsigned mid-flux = 6.04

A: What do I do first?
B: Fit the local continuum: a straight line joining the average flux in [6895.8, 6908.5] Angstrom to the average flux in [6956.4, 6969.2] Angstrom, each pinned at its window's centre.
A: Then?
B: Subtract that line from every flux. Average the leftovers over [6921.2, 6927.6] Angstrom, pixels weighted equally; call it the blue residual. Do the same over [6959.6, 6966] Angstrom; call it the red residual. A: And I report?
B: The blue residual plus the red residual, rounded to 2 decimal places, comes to -0.31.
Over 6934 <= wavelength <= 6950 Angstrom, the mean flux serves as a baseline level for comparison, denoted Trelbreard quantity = 6.08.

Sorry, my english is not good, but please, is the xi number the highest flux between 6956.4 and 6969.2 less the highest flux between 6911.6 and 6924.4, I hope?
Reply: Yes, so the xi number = 0.1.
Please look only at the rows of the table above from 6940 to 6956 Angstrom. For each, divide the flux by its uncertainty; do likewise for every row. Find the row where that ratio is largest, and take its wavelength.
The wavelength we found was 6941.95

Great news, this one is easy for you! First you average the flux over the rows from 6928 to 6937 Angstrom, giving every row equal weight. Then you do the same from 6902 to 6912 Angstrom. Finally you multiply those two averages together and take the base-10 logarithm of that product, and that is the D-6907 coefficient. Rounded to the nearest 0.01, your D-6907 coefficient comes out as 1.54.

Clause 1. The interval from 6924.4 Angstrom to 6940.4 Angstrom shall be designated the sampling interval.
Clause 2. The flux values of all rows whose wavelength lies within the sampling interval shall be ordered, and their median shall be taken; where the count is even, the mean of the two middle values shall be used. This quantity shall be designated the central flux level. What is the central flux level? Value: 5.91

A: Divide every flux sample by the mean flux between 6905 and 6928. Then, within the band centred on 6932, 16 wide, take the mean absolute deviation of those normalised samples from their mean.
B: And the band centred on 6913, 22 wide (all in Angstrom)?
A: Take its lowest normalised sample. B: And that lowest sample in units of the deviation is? 43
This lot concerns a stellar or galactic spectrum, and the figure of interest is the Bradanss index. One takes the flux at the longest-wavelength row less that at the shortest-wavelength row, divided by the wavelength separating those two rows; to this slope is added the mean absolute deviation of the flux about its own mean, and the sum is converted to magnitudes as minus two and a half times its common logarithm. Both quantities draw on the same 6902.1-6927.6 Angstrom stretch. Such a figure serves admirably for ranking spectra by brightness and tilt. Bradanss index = 2.01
